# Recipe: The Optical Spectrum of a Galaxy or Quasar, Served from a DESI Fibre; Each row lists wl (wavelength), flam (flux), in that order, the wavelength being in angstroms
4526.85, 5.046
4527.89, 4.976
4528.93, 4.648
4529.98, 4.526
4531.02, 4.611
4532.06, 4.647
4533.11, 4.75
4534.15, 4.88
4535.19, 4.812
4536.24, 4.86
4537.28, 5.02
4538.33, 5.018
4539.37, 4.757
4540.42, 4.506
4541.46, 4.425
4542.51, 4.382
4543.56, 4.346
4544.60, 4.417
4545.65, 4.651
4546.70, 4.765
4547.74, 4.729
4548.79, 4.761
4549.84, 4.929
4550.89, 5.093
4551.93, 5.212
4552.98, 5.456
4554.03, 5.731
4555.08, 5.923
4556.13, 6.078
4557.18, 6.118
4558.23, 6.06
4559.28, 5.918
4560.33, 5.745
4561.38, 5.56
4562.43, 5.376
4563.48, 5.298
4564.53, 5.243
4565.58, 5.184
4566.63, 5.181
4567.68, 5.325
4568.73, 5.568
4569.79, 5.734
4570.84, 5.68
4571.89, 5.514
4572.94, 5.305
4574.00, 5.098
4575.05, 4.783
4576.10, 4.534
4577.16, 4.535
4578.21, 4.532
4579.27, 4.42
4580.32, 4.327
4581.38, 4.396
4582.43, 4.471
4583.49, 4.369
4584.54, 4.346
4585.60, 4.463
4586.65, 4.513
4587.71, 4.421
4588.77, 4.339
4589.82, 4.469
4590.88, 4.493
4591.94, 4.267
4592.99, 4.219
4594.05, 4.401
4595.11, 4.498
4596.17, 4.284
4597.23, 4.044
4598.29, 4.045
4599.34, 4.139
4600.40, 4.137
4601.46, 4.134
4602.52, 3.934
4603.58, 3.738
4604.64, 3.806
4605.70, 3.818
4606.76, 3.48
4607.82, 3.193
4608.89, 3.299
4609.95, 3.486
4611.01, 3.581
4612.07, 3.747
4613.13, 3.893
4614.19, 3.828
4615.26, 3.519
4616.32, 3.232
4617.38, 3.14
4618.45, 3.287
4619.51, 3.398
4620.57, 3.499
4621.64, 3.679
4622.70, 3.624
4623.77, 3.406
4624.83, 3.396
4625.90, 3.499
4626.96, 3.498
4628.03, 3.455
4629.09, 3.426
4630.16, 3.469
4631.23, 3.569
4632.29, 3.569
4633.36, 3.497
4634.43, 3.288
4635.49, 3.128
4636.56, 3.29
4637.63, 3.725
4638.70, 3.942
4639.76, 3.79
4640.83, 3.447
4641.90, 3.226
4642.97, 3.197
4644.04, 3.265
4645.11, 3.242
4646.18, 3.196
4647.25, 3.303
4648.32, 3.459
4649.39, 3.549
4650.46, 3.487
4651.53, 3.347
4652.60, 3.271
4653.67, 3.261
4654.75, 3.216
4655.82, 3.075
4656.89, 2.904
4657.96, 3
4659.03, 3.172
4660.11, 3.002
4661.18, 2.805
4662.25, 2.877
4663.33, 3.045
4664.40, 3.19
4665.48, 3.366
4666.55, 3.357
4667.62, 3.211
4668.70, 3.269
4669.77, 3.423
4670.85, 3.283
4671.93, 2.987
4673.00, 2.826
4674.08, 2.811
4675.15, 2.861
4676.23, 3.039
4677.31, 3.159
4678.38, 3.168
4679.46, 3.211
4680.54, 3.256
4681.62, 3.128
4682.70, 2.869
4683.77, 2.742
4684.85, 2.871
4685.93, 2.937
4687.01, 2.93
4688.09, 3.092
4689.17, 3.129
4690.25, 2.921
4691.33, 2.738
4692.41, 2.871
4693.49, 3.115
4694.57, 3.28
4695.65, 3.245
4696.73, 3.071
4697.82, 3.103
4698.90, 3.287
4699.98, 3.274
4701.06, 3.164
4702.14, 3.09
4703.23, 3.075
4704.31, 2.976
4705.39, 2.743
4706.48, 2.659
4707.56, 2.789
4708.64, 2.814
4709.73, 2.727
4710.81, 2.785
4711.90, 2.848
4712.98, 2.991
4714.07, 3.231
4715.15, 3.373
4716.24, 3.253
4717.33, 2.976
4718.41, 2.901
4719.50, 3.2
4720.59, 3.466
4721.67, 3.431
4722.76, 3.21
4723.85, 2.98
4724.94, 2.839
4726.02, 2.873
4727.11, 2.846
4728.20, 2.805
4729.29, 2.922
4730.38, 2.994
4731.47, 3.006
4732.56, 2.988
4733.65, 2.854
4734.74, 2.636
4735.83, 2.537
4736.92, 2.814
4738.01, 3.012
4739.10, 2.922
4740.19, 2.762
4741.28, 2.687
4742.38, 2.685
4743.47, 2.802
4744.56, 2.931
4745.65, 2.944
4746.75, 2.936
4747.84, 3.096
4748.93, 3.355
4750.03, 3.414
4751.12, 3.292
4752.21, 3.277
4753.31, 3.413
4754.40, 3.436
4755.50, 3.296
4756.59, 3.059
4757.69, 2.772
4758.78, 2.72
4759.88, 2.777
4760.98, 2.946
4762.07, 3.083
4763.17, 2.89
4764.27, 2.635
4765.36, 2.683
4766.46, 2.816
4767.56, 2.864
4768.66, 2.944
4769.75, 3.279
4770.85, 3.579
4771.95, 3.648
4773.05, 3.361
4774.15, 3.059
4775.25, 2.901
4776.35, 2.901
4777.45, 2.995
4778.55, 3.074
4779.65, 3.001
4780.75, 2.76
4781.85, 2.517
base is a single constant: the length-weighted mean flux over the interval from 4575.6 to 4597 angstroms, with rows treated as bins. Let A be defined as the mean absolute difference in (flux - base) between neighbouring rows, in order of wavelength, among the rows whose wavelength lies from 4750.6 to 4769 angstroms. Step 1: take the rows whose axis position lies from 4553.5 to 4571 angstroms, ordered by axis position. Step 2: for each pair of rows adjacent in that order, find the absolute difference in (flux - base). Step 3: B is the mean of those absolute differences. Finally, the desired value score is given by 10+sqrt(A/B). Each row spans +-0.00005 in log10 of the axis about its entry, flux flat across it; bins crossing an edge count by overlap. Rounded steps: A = 0.126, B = 0.121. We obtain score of 11.0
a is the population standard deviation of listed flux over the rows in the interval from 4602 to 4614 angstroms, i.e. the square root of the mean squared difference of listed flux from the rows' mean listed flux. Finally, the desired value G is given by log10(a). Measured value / -0.632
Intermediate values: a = 0.233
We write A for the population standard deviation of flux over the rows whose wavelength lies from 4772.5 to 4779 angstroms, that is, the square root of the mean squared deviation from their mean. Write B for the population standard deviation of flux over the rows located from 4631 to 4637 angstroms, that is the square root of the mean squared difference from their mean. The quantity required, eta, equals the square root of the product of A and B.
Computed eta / 0.16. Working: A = 0.155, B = 0.166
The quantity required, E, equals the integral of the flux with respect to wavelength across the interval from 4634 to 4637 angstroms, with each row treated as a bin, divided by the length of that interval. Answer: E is 3.2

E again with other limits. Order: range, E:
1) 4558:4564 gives 5.6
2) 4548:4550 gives 4.8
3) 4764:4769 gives 2.8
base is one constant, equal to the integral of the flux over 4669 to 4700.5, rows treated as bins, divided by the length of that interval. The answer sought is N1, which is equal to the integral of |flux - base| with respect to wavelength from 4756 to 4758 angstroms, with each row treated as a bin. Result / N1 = 0.3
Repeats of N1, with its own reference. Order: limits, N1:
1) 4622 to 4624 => 1.0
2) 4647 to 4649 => 0.7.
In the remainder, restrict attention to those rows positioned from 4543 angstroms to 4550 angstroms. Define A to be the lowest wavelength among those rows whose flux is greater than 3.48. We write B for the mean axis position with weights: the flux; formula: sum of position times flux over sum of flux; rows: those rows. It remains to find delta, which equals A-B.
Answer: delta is -3.2 angstroms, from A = 4543.56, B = 4546.8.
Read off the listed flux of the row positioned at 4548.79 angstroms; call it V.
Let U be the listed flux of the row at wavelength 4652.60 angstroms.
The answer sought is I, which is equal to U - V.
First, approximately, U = 3.271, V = 4.761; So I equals -1.5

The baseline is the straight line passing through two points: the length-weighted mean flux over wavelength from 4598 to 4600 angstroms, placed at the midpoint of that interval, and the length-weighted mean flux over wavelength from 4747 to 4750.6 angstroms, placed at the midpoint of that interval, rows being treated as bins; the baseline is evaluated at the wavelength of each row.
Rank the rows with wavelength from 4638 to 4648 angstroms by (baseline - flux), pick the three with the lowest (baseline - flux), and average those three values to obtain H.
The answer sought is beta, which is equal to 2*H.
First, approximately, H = 0.2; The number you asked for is 0.32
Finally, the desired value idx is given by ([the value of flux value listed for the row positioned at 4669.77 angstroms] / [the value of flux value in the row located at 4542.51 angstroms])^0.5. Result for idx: 0.88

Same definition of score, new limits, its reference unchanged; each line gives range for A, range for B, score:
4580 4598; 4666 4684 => 11.0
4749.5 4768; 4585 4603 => 11.1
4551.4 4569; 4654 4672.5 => 11.0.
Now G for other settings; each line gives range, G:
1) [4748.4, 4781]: -0.559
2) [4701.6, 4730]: -0.653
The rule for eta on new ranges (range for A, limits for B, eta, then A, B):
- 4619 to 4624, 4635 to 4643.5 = 0.18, 0.113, 0.290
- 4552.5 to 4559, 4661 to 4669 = 0.22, 0.235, 0.198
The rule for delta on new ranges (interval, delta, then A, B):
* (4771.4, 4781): -4.2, 4771.95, 4776.2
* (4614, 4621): -3.1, 4614.19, 4617.3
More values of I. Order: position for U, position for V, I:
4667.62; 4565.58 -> -2.0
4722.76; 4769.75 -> -0.1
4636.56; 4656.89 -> 0.4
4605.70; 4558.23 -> -2.2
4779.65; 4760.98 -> 0.1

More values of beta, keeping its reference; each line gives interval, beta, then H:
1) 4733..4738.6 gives 0.88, 0.4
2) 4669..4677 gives 0.90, 0.5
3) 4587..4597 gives -0.66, -0.3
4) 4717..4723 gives 0.10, 0.0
